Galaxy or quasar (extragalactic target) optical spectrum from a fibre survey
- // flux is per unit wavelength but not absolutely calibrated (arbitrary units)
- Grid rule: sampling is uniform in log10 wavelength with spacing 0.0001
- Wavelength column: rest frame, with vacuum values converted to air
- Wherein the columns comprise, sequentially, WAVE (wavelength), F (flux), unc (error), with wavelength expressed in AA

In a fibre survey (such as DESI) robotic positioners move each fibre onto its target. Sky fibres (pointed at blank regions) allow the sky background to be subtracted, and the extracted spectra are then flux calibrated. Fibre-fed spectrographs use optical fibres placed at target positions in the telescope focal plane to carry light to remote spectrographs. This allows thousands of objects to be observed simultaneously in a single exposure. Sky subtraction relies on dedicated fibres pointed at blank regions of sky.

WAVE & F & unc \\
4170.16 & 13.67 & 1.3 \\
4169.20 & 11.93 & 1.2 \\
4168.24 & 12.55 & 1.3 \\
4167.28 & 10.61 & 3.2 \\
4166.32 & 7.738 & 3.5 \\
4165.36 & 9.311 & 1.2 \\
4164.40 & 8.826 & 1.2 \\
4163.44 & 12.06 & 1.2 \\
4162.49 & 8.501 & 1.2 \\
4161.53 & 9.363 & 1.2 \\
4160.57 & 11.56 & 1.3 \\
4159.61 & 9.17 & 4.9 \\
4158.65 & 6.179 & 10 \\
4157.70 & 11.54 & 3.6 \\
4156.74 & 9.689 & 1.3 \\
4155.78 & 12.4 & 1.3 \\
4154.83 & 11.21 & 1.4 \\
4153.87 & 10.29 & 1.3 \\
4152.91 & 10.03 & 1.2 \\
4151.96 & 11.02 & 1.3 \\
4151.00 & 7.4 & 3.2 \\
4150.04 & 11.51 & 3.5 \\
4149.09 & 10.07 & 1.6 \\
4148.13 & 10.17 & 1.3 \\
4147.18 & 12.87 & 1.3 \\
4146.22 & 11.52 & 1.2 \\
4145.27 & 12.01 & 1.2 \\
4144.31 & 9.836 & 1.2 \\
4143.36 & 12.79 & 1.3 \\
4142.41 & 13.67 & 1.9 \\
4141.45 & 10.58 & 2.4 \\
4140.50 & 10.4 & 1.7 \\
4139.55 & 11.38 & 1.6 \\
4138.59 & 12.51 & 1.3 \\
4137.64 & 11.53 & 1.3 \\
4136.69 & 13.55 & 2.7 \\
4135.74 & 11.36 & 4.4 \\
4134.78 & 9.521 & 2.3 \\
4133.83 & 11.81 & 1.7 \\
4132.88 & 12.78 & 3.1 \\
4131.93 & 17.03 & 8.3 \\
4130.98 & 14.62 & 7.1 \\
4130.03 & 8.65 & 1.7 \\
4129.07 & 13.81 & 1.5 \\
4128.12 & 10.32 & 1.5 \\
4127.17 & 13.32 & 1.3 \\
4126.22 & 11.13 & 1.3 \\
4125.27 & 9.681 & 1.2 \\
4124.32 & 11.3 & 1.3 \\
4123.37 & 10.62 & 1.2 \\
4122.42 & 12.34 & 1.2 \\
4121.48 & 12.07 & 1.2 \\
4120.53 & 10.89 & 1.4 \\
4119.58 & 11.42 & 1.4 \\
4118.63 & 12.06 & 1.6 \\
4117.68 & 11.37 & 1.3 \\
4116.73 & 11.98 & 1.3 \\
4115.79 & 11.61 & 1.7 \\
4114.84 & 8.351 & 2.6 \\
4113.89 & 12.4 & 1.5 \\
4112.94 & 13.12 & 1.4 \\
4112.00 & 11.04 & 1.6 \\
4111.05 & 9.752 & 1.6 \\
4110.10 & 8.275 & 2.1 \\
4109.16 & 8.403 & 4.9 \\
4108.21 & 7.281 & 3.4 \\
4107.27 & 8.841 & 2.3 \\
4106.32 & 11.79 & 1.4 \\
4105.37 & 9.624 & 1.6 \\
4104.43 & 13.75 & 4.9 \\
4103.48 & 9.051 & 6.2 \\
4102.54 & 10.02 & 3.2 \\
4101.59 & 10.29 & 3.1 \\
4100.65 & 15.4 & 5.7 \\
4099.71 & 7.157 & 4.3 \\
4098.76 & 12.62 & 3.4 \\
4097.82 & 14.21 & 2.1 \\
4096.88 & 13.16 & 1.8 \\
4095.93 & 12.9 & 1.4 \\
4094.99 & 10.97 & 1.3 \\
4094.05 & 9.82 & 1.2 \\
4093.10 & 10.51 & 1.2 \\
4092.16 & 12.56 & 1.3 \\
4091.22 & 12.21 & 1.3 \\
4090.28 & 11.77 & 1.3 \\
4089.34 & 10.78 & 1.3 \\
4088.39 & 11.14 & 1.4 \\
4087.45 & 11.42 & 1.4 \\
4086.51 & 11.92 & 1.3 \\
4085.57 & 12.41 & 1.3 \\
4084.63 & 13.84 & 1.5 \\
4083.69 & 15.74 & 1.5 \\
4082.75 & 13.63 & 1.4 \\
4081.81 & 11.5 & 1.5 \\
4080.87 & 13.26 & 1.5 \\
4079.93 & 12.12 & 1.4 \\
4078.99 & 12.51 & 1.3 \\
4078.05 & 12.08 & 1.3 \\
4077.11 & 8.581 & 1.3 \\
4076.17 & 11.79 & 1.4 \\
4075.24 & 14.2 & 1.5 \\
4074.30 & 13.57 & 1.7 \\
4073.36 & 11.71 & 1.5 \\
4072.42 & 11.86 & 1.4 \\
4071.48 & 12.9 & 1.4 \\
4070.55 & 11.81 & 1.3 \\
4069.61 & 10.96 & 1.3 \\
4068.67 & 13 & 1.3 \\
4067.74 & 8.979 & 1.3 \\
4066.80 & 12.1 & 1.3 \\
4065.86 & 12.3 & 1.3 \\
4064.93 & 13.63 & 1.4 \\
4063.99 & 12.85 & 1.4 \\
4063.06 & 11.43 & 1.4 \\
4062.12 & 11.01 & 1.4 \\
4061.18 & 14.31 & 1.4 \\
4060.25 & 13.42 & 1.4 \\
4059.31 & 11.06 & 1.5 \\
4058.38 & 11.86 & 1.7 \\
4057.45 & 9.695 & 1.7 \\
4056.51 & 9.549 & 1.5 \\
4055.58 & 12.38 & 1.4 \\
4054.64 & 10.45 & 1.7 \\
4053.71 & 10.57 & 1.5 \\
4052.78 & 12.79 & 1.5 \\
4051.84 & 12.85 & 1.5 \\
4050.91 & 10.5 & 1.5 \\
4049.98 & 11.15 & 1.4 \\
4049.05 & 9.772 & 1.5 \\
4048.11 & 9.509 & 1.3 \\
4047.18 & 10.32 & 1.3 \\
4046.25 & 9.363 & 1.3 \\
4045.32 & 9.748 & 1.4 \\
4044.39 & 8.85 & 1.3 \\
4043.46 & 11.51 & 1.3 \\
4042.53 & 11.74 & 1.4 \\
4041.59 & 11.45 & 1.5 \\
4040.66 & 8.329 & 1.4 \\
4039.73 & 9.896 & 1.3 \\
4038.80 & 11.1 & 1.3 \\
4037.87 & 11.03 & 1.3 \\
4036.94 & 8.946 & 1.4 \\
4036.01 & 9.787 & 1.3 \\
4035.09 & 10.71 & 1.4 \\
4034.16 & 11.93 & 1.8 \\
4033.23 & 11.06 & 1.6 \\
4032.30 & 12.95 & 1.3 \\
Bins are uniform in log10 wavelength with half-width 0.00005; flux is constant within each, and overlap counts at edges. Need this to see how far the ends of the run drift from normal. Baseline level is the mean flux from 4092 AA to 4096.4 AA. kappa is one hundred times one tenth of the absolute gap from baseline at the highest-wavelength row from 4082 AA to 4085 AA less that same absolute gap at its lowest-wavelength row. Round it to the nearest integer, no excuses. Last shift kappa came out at 2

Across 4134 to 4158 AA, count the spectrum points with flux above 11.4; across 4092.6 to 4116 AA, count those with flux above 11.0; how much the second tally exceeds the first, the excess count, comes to 0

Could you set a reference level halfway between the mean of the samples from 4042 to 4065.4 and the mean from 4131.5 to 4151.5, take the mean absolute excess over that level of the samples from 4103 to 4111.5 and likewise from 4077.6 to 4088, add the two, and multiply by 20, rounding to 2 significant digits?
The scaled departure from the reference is 74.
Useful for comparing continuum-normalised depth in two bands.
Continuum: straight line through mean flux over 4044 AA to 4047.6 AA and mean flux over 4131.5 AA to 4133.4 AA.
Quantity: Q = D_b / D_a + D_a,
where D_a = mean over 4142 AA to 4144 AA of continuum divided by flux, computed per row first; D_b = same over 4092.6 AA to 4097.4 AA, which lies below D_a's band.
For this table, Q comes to 2.1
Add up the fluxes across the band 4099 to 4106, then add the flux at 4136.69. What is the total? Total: 88.8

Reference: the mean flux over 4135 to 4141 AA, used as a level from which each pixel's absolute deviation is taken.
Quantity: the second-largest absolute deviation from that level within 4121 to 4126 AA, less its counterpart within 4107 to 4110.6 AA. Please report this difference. -2.3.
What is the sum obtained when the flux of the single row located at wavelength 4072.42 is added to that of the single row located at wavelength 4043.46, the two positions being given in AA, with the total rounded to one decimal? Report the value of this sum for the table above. 23.4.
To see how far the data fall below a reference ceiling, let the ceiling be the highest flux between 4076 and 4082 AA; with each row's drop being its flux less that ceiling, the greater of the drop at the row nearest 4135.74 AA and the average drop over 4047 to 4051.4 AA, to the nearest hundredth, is -1.90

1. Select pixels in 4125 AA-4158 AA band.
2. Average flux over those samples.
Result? 11.49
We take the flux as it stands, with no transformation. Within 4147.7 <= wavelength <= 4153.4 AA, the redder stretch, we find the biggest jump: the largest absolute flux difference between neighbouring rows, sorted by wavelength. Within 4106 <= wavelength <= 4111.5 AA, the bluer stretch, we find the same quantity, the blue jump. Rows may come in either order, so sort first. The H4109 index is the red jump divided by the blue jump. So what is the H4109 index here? 1.4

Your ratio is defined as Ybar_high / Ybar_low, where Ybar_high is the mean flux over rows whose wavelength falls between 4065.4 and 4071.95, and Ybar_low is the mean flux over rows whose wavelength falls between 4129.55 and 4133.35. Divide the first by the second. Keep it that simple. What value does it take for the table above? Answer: 0.88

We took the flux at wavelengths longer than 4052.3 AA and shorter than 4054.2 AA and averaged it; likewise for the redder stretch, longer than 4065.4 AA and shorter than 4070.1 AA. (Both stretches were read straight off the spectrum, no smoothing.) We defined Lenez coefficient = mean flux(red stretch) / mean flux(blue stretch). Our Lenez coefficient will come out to 0.98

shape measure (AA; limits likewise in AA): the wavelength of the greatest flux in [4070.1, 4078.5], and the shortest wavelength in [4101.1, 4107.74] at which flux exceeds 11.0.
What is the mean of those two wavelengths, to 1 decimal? 4089.8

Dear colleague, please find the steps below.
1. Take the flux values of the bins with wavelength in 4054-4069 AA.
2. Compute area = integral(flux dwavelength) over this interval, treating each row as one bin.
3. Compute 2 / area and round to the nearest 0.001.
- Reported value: 0.011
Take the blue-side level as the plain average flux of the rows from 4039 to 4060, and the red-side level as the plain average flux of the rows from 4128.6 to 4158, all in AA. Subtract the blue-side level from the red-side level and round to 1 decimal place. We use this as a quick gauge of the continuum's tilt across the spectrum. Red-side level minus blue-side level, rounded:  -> 0.9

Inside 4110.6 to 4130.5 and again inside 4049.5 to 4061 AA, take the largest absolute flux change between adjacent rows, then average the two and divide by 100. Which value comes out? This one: 0.040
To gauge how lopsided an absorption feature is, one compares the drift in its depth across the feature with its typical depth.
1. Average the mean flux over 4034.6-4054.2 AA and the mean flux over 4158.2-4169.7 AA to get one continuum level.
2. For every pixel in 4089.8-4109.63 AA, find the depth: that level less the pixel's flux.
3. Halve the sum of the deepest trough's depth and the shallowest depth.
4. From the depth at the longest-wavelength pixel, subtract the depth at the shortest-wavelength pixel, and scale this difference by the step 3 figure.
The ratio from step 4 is -3.0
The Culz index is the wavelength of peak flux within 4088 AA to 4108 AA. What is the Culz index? 4100.65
